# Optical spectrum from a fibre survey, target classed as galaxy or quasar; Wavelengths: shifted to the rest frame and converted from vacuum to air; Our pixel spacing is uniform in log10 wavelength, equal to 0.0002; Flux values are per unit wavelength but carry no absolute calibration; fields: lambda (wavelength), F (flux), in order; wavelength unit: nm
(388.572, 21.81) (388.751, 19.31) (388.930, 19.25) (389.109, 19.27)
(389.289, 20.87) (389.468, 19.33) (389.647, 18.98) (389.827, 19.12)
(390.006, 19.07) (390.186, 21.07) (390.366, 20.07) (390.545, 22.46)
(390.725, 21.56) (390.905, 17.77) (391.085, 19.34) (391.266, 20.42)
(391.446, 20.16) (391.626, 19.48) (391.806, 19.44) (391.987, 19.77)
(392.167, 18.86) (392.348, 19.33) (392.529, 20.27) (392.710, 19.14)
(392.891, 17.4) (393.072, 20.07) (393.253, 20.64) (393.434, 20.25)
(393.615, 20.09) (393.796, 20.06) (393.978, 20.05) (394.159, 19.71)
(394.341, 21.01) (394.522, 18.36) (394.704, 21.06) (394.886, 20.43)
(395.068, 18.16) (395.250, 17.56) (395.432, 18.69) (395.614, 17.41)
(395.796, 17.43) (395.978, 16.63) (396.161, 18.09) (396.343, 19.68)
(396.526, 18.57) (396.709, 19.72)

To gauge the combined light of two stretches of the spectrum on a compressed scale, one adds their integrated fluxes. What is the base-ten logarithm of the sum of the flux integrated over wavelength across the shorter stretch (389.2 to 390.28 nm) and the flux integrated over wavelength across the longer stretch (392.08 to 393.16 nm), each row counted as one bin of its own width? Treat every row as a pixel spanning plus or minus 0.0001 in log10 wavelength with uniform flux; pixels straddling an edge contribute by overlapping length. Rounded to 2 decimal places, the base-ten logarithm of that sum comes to 1.62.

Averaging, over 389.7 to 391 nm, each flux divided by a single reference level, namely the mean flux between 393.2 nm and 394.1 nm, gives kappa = 0.997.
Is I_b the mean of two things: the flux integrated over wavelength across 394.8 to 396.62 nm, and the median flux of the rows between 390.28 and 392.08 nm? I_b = 26.6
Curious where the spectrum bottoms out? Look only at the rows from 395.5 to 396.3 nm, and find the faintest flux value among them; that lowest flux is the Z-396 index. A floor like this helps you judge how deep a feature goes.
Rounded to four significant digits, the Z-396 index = 16.63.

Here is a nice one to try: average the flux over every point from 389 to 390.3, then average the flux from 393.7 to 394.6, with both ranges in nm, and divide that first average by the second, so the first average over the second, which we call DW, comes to 0.99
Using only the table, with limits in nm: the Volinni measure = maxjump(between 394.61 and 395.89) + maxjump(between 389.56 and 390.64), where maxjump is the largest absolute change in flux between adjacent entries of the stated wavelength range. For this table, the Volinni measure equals 4.7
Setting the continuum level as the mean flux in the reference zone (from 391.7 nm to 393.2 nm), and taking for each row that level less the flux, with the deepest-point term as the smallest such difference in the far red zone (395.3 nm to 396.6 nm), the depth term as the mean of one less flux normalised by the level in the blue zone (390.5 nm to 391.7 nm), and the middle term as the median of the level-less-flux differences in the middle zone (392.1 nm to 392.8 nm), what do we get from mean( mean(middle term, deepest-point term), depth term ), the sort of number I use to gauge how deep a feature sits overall -0.1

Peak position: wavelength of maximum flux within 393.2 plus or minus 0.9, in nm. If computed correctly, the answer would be 393.253 nm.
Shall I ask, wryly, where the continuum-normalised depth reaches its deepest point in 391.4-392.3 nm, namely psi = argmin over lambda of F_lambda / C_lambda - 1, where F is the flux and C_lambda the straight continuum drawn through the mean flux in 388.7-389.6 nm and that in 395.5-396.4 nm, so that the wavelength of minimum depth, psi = 392.167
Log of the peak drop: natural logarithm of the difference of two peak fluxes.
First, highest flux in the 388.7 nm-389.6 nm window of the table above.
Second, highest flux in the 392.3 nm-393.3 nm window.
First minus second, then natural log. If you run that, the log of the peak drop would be -1.5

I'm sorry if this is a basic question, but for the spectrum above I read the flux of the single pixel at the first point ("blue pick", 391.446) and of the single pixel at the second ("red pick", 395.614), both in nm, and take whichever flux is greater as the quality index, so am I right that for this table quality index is 20.2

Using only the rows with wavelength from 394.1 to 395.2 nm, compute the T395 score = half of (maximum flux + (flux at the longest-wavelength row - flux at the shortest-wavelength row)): 9.8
